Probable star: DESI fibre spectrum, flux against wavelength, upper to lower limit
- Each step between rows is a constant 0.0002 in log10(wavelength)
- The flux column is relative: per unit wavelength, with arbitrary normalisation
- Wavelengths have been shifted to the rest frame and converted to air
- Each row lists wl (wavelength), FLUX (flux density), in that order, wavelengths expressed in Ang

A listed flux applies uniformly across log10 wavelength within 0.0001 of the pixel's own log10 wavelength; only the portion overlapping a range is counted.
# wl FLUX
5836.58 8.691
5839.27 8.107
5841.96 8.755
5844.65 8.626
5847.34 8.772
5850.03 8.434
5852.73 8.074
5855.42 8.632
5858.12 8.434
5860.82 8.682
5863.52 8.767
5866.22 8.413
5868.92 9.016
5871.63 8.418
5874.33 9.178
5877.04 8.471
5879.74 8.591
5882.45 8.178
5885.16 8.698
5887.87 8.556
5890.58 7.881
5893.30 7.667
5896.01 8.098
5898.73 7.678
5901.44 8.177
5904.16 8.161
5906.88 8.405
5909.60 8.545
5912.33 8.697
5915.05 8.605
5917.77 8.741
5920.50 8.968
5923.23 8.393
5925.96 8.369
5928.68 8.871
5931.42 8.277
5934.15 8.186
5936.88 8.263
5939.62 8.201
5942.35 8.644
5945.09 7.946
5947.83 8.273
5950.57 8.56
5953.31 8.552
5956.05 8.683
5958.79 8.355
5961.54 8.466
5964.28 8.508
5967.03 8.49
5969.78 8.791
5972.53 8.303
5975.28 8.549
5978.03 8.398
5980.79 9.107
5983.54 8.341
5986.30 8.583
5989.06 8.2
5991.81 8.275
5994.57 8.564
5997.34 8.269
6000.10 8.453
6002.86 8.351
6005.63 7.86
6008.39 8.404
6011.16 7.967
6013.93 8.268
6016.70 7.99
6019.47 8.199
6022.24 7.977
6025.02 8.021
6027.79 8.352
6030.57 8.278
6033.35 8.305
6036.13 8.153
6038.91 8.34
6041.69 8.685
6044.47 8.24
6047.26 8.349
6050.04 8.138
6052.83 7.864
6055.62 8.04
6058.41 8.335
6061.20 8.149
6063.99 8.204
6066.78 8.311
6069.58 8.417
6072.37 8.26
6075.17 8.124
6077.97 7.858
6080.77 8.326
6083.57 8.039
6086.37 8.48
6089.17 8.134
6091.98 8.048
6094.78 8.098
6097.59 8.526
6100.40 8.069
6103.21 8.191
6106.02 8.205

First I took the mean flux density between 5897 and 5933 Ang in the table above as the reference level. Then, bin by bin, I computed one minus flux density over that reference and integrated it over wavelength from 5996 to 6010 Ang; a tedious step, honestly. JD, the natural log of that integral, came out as -1.2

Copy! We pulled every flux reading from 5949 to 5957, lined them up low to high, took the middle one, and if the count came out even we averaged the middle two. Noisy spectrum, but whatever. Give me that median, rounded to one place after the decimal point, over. 8.6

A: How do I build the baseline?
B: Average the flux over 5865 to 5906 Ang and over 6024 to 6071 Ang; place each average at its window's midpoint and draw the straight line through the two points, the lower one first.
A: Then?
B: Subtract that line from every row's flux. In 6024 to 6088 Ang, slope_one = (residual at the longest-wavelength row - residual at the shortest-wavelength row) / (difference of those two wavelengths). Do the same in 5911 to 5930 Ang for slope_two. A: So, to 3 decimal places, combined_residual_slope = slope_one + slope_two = 0.019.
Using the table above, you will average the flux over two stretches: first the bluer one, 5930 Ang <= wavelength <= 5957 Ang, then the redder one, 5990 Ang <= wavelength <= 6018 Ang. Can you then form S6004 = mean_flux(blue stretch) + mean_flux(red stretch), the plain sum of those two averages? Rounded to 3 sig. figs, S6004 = 16.6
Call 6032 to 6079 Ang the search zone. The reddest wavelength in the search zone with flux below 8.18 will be 6077.97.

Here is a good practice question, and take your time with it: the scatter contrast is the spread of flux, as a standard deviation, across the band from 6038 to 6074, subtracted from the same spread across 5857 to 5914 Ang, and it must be 0.19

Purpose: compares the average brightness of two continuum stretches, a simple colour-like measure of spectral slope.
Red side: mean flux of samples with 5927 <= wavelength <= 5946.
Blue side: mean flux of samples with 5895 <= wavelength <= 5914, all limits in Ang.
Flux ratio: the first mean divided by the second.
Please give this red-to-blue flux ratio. 1.011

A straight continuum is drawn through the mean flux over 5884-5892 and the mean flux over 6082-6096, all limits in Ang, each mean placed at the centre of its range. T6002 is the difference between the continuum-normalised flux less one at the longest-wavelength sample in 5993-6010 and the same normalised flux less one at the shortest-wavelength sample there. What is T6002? -0.02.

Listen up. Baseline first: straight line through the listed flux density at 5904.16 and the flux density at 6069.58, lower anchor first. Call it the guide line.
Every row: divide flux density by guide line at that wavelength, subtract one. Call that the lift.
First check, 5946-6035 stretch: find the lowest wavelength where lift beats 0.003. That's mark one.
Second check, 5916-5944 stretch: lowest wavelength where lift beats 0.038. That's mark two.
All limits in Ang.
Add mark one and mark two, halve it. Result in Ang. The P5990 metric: 5932.8 Ang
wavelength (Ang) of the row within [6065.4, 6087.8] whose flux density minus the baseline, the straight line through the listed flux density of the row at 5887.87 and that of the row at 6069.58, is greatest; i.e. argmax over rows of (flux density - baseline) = 6086.37 Ang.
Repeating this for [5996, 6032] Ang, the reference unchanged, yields 6000.10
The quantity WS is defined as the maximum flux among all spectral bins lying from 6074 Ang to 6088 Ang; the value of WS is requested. 8.48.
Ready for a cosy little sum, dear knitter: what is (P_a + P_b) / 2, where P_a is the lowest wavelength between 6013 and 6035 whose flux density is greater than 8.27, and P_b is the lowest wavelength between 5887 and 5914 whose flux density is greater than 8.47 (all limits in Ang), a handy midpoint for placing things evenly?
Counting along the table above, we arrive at 5957.8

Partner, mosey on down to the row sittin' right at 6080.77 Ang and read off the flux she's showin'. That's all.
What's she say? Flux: 8.326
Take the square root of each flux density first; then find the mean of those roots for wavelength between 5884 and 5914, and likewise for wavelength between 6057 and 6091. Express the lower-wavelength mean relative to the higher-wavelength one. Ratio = 1.00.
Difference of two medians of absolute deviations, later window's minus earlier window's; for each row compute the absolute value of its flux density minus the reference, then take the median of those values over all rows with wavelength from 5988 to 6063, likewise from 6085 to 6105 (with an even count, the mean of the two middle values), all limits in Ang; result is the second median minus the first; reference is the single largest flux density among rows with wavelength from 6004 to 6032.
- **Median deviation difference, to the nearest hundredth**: 0.11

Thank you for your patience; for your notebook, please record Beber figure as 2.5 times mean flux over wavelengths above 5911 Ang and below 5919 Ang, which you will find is 21.7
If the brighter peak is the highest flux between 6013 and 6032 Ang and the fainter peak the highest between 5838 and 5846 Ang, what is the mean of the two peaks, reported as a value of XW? 8.55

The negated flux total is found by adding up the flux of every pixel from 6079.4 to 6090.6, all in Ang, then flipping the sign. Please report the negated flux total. -33.0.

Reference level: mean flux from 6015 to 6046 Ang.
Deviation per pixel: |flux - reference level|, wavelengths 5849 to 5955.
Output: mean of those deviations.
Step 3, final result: 0.315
